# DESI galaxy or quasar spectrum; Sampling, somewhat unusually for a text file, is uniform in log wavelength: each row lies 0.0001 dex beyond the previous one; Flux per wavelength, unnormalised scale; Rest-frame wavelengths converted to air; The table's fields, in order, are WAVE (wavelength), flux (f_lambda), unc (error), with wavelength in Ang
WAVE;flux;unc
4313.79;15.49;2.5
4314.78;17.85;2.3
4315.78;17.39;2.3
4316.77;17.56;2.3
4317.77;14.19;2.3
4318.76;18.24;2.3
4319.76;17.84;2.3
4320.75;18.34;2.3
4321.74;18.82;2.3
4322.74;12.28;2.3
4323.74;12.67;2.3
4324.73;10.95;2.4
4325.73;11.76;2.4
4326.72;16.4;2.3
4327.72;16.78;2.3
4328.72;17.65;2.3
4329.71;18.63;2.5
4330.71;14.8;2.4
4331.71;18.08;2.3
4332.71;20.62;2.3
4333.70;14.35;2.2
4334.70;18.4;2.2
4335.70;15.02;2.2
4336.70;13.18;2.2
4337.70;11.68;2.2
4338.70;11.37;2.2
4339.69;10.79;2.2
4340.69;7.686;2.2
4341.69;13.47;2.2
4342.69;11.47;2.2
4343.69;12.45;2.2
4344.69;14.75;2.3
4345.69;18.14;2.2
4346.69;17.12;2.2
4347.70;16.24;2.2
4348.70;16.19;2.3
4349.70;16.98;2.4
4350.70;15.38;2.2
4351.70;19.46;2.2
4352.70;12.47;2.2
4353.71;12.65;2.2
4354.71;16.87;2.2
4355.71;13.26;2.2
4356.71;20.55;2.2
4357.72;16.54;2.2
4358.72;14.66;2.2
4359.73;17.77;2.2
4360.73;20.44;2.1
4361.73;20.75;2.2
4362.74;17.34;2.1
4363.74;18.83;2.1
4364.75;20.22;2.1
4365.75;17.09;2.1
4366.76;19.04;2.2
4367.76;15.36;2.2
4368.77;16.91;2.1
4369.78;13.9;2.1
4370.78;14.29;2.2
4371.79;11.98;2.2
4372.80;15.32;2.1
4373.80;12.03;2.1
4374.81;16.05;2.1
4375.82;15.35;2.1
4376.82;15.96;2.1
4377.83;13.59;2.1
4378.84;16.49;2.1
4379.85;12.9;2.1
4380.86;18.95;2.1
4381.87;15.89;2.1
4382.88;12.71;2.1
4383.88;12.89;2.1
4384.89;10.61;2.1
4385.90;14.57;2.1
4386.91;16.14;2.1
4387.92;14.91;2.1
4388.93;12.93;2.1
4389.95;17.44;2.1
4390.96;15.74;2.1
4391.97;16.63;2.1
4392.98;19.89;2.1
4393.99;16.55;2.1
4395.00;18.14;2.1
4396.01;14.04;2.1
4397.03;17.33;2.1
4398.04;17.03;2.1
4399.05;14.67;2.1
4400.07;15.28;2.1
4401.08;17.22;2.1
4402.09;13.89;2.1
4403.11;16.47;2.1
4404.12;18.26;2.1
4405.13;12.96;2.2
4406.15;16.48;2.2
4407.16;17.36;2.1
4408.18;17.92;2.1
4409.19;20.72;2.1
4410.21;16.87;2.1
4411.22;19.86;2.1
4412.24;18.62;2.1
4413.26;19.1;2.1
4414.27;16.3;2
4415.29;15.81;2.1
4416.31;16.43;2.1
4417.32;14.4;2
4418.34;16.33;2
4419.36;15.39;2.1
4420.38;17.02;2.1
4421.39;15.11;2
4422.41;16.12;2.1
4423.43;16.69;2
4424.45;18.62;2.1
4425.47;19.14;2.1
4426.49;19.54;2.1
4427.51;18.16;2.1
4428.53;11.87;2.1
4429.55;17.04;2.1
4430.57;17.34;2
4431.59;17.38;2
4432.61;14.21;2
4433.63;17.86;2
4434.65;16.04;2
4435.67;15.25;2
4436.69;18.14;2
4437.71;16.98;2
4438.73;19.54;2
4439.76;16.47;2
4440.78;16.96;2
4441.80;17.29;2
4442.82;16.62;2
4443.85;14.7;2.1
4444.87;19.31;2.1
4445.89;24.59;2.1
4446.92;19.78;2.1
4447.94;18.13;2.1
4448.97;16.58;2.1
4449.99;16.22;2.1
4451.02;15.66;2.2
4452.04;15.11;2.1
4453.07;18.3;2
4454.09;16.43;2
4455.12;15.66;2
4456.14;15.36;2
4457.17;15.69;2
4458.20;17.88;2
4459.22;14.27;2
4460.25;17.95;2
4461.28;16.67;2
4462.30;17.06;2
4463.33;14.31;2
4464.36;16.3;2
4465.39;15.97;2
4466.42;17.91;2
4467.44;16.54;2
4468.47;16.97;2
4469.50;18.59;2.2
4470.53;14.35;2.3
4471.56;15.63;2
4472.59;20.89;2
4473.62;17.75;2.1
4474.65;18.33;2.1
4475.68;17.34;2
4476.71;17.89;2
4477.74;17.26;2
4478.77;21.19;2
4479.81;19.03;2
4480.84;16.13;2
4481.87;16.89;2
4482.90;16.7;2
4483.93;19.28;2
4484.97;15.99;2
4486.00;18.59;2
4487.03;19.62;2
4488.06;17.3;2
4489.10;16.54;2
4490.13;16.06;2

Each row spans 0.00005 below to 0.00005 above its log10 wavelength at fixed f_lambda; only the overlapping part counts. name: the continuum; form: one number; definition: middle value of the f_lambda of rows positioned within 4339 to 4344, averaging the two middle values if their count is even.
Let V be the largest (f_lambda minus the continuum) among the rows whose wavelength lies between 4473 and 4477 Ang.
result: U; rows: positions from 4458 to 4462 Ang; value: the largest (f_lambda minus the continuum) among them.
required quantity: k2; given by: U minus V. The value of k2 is -0.4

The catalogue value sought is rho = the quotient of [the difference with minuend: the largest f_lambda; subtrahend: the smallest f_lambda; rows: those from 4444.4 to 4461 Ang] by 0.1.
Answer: 103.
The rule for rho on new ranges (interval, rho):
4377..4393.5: 93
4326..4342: 129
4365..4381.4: 71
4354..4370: 75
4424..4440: 77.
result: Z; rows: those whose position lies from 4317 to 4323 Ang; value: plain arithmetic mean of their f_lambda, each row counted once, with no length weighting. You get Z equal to 16.6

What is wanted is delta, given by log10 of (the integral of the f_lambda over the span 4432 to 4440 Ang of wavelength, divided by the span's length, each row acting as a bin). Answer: 1.23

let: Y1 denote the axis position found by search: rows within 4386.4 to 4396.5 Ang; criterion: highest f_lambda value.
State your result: 4392.98 Ang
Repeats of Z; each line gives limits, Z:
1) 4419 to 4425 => 16.5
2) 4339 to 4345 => 11.8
